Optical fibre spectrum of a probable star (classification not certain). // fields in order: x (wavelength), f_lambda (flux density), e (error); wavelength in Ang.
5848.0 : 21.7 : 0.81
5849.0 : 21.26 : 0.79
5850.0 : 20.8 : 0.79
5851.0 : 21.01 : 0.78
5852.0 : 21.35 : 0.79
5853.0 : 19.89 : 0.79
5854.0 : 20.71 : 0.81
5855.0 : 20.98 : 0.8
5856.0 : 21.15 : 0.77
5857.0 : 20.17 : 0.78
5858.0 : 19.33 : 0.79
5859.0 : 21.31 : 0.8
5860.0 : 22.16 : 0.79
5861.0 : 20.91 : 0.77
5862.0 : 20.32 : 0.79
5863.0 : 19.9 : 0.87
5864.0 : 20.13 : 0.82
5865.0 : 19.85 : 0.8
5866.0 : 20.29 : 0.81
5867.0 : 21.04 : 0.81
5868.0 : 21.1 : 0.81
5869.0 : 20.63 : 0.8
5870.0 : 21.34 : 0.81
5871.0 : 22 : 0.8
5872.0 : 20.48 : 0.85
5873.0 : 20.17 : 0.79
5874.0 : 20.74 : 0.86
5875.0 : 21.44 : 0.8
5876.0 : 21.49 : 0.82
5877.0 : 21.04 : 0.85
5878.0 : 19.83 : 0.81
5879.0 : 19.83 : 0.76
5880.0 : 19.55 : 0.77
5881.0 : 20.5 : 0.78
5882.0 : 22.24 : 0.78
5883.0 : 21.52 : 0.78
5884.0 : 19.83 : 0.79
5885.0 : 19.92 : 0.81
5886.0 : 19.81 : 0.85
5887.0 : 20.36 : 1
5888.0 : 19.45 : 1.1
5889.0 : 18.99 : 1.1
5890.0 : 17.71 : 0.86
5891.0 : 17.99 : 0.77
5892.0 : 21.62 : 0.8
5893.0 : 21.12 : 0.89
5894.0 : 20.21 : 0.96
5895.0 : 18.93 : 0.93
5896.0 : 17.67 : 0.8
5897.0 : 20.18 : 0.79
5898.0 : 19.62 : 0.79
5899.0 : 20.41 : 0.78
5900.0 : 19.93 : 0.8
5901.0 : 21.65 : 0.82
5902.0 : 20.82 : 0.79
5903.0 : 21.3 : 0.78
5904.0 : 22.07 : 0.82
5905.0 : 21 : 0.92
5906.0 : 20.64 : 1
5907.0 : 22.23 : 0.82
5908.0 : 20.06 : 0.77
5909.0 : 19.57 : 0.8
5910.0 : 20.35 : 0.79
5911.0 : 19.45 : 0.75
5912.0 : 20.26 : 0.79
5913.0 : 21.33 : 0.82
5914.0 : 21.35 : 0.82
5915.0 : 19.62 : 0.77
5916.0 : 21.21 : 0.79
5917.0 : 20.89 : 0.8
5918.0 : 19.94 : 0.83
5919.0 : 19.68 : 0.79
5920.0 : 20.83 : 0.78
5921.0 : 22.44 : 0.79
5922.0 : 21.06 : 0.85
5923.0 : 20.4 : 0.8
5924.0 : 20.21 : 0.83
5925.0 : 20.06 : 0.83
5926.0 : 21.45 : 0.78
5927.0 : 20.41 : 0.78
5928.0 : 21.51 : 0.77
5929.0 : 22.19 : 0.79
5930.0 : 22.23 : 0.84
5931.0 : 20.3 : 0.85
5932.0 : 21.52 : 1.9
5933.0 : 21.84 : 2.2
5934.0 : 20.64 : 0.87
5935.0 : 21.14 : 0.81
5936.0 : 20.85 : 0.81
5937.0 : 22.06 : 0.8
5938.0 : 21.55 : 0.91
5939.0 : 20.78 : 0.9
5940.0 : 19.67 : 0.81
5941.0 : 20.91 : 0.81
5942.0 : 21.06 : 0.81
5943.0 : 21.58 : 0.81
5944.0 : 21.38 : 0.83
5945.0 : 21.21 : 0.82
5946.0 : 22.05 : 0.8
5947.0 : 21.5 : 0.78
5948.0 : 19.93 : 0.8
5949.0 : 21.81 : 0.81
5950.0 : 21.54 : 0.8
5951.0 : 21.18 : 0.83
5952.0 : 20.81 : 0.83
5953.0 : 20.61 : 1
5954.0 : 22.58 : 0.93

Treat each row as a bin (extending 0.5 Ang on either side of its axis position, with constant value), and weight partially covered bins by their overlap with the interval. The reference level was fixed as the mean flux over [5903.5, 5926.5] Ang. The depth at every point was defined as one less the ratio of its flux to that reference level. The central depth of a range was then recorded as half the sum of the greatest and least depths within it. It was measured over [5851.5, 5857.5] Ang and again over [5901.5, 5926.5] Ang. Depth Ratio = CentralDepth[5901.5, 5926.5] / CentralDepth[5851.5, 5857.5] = -3.1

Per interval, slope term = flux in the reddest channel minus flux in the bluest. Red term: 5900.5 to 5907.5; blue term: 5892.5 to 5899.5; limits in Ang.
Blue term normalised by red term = -1.2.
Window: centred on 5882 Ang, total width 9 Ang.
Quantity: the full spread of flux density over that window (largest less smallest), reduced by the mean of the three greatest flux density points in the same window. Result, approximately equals -18.7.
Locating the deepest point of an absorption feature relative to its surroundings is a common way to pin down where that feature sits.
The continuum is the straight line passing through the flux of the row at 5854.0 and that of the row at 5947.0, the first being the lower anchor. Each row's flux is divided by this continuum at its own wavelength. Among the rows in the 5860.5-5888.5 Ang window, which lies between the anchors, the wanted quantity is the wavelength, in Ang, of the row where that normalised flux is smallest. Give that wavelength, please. 5888.0 Ang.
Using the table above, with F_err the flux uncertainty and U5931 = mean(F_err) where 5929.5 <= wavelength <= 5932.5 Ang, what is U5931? 1.197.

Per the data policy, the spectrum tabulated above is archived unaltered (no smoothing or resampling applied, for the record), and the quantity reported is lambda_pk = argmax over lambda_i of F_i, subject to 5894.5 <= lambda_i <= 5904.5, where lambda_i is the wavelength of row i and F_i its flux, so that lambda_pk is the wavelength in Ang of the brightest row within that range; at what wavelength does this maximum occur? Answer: 5904.0 Ang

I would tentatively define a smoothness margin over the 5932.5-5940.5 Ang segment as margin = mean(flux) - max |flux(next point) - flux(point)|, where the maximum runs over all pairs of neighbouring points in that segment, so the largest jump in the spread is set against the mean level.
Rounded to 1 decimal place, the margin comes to 19.9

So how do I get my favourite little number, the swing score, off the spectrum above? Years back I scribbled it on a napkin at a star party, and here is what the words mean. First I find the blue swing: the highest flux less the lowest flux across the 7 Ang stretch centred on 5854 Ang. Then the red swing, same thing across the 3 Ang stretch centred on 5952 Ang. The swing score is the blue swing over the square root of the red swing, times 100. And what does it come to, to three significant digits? 193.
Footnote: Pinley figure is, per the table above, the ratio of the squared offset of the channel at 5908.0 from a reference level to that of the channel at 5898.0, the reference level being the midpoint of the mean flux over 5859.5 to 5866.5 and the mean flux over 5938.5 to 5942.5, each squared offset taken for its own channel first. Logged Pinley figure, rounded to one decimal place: 0.3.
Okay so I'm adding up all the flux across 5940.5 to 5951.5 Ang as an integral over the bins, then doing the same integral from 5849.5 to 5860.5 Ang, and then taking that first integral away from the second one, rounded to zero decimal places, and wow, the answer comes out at -5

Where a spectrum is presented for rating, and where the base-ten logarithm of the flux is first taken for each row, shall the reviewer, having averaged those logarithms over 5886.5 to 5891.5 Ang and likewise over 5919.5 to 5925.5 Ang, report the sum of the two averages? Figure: 2.59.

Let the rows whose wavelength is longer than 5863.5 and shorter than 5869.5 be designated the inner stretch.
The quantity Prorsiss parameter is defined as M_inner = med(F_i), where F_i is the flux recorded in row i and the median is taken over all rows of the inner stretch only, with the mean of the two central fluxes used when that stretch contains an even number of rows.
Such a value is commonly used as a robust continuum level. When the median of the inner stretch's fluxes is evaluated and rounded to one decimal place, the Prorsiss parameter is 20.5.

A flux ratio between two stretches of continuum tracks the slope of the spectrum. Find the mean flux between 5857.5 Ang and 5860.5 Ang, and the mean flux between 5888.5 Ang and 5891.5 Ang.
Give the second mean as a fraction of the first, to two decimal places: 0.87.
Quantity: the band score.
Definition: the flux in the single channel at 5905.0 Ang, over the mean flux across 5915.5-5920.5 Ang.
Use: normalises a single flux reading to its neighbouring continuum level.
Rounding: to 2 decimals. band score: 1.02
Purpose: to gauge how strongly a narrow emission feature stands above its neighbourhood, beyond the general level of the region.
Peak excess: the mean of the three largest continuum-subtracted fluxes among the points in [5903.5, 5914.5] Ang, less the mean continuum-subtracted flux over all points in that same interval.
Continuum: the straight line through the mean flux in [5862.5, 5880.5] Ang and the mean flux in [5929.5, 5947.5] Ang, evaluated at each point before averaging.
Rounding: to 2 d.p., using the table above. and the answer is 1.13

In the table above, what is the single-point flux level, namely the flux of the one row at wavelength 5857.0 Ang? 20.17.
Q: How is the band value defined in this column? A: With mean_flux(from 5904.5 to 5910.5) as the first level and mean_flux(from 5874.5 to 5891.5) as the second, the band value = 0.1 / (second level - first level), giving -0.18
